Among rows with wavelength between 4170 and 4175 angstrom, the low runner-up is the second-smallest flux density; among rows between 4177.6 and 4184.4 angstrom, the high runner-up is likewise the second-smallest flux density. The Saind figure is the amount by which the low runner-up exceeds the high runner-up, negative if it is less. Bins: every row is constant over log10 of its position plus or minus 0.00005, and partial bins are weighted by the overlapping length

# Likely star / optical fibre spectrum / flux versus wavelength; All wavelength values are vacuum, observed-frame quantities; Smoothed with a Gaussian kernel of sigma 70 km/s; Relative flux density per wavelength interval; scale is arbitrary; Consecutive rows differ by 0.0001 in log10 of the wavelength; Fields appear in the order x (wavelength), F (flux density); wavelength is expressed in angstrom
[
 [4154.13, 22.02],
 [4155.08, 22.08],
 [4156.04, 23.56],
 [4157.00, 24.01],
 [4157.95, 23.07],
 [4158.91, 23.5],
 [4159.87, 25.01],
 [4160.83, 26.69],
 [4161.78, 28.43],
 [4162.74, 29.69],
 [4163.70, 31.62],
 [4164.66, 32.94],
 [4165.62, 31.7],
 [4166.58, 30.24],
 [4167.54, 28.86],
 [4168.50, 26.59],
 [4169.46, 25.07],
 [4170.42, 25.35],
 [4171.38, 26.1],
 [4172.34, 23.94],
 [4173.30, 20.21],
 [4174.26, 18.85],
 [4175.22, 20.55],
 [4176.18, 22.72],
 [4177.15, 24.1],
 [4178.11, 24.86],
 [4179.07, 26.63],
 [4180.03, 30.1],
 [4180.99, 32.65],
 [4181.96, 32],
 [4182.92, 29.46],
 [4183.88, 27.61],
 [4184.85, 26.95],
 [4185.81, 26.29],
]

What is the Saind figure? -6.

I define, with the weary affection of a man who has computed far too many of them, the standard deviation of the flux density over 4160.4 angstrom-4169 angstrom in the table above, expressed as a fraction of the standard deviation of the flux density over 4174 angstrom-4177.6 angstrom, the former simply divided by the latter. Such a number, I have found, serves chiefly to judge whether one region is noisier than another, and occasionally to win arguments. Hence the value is 1.0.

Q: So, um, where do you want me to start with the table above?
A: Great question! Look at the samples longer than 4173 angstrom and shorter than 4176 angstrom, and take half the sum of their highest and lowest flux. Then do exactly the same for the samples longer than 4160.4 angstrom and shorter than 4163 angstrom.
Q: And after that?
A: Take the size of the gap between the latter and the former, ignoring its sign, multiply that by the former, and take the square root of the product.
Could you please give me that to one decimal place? 12.9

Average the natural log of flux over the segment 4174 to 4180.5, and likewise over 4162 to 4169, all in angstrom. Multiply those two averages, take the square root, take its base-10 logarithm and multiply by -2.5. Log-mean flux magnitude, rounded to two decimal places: -1.29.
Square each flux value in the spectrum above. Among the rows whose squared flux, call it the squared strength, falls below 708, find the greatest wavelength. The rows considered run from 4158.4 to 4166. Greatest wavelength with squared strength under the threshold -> 4159.87 angstrom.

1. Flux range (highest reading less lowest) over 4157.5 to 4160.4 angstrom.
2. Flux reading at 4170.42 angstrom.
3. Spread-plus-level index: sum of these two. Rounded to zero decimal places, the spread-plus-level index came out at 27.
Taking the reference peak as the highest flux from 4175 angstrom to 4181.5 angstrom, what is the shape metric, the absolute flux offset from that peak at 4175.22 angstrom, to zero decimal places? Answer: 12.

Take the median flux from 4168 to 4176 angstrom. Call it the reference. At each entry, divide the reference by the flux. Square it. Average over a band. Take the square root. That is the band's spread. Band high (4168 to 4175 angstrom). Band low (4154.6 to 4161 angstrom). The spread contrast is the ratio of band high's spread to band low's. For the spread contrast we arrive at 1.03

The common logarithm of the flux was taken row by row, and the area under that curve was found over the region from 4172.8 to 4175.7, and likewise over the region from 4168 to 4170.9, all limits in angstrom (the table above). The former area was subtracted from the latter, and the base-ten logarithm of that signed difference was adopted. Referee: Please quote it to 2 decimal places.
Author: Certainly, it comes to -0.50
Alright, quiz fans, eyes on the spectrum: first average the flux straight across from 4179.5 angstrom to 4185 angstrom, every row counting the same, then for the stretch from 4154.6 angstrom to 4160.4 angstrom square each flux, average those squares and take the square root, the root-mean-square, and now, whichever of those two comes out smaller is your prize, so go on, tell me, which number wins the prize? 24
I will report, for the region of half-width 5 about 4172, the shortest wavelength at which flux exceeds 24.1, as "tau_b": 4167.54 angstrom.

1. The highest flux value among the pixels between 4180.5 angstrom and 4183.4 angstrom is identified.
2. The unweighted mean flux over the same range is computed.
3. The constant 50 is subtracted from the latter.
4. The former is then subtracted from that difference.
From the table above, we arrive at -51.3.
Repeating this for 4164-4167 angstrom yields -51.3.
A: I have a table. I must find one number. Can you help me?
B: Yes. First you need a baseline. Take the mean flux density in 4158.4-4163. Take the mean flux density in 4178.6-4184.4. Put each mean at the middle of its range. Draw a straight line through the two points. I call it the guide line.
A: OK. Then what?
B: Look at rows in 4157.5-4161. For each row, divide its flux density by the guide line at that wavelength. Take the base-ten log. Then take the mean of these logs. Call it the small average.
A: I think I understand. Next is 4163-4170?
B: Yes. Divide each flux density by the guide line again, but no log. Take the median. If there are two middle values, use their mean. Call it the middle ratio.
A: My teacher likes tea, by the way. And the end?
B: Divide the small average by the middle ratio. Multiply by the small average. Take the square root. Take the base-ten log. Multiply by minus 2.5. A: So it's 3.8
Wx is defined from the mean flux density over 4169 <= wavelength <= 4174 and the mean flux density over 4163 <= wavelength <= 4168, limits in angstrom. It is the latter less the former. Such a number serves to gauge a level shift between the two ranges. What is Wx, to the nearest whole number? 7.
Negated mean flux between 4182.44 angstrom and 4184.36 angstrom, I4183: -29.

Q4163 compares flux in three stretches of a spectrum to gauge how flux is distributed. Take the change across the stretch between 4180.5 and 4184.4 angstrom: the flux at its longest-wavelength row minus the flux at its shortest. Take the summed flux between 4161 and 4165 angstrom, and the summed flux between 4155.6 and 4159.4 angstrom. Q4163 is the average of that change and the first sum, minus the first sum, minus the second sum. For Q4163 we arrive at -158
